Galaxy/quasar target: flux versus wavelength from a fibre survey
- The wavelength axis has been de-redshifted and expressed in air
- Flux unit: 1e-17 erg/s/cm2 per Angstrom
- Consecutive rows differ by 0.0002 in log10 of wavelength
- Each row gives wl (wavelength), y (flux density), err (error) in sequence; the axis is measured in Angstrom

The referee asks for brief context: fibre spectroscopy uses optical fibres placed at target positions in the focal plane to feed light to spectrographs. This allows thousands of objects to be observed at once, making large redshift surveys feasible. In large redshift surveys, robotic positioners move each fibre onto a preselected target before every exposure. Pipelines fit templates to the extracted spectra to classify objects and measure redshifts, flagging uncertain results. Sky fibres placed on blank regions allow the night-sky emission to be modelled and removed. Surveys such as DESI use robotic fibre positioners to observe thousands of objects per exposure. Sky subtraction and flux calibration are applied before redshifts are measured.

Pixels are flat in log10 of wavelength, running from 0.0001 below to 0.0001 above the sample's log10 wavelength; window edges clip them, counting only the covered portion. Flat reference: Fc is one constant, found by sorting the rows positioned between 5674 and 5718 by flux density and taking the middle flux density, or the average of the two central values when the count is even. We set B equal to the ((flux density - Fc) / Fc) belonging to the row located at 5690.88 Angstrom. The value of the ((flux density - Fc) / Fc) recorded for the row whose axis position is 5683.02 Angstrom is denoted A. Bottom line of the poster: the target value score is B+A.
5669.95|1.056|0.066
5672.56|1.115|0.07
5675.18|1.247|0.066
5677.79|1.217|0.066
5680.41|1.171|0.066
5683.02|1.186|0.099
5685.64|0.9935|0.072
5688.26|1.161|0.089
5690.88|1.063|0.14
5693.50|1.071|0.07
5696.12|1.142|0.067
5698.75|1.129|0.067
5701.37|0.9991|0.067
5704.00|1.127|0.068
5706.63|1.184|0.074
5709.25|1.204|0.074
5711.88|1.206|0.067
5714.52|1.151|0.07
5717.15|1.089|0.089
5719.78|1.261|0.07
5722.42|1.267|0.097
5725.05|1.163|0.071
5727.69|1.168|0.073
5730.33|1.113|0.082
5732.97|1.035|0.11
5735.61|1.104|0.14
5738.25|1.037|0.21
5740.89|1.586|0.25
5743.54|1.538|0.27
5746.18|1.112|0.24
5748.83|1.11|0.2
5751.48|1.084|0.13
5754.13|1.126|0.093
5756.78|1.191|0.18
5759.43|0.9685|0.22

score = -0.05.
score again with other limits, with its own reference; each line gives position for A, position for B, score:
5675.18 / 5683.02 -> 0.11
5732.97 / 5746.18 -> -0.13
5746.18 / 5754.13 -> -0.06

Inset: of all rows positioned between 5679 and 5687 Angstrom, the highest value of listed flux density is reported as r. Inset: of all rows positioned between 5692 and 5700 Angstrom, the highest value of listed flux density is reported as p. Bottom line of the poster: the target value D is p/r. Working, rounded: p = 1.142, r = 1.186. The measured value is 0.96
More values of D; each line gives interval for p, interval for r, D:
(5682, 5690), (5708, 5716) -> 0.98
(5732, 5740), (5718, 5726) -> 0.87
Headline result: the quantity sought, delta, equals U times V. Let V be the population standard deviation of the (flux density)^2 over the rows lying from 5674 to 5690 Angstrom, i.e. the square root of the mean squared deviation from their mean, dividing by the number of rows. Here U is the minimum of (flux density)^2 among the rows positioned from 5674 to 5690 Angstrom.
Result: 0.18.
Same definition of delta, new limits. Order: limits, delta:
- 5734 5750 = 0.64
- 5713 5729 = 0.18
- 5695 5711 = 0.14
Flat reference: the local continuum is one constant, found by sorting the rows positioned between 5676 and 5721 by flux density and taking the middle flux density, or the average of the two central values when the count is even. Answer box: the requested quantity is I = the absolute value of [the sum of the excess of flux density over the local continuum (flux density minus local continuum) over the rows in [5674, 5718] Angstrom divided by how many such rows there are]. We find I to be 0.013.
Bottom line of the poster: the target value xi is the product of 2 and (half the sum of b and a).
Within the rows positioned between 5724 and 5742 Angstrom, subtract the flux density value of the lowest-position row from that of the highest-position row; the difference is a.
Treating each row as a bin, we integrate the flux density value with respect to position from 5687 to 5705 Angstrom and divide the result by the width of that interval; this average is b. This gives 1.52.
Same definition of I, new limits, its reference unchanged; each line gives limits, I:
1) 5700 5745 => 0.039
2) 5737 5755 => 0.077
